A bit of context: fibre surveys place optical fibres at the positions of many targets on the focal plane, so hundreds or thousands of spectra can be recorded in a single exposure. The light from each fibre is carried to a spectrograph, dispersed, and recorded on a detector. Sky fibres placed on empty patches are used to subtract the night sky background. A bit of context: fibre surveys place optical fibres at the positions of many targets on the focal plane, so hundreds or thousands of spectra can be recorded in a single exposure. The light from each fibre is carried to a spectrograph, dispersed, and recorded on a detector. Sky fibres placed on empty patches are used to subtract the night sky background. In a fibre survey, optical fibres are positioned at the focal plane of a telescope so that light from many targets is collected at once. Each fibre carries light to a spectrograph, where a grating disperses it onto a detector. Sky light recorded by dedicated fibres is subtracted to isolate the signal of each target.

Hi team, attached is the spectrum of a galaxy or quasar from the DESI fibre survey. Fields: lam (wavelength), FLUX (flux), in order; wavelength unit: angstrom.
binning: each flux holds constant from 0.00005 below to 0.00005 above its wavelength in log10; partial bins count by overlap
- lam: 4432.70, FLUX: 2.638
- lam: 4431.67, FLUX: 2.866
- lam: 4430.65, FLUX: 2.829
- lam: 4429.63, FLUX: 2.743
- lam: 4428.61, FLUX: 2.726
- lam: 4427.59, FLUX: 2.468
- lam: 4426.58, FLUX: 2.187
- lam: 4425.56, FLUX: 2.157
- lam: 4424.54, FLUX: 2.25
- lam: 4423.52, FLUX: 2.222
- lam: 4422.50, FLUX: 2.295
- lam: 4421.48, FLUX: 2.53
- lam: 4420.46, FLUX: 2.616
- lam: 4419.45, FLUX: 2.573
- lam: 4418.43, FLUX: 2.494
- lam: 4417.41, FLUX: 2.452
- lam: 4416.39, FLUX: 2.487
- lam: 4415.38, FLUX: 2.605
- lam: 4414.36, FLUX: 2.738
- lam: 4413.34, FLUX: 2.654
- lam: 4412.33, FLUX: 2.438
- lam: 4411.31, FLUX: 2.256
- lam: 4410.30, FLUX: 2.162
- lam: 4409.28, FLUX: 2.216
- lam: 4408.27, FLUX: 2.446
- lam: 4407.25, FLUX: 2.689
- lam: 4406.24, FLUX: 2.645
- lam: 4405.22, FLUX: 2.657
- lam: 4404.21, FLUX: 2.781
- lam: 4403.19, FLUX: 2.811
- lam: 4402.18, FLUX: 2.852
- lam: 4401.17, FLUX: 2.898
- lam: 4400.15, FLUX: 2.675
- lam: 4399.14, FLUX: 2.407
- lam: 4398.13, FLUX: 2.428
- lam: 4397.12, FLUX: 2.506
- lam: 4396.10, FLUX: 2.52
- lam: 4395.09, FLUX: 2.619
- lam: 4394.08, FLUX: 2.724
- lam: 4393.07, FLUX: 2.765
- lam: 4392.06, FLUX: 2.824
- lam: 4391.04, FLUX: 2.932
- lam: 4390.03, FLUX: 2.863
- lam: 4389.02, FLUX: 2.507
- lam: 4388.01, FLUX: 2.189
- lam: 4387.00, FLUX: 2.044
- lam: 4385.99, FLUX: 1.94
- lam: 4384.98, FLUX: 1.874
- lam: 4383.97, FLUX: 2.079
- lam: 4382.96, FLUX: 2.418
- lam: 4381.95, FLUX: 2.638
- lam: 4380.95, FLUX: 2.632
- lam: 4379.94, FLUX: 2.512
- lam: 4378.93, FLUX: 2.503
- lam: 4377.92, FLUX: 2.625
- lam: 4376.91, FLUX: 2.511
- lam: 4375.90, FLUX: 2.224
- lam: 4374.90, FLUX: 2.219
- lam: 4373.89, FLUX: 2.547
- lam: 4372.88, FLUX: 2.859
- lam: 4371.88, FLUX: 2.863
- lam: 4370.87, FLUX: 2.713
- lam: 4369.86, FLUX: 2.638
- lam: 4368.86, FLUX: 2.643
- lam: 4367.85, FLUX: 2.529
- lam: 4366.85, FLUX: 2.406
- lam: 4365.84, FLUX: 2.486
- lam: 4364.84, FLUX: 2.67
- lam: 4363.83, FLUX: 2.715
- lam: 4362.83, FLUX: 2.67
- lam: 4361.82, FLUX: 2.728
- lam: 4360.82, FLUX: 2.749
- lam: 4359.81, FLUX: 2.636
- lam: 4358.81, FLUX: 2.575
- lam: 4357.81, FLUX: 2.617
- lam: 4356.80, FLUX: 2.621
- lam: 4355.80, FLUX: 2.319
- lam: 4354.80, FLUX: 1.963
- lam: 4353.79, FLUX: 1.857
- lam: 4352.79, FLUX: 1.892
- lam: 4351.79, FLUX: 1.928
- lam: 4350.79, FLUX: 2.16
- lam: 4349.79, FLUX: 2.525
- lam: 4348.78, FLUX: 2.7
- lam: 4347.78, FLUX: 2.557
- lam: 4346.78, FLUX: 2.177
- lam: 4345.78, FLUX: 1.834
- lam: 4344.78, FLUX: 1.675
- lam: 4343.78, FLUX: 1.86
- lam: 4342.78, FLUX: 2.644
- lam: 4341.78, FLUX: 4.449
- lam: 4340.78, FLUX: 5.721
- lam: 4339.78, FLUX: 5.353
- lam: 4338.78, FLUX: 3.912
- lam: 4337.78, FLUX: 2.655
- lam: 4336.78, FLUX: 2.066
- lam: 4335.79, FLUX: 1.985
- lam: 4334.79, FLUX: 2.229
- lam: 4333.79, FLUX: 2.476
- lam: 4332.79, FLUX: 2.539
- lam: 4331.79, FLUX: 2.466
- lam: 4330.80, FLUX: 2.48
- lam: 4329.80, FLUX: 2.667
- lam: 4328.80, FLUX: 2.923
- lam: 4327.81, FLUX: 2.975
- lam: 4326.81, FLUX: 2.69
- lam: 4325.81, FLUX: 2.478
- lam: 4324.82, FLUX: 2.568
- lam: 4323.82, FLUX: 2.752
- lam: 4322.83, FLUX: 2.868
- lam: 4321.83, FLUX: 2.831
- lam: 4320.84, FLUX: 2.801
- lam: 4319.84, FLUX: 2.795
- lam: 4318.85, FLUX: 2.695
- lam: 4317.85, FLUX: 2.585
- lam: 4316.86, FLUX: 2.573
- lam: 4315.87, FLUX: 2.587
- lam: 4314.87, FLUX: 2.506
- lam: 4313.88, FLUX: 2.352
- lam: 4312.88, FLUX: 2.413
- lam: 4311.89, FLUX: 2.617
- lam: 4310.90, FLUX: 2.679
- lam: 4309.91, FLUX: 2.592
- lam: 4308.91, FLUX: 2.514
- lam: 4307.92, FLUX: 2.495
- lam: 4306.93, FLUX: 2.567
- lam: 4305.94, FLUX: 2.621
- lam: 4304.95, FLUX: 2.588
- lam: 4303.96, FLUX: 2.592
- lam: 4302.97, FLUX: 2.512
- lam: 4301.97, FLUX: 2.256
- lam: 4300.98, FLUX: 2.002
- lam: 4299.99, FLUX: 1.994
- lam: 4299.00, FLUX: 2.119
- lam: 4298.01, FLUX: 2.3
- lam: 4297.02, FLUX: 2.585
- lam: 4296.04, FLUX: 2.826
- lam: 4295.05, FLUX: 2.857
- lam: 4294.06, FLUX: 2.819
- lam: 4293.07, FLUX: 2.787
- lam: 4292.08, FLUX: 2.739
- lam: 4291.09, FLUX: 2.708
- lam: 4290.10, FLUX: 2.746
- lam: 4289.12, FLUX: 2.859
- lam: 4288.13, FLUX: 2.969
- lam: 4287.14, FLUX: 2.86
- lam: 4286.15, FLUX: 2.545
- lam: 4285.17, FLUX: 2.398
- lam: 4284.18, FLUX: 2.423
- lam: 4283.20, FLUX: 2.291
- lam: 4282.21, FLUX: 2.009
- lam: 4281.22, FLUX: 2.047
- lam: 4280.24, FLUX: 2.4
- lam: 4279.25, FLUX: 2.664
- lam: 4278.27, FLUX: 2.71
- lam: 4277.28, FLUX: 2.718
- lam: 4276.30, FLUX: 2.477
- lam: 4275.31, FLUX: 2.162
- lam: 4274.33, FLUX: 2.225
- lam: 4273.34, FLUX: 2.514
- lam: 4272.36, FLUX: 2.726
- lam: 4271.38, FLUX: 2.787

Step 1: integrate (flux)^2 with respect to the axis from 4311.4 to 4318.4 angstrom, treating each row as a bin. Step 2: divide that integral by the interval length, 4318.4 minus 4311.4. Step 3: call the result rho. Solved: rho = 6.36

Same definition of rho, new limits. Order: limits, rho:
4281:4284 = 4.66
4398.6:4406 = 7.43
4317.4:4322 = 7.50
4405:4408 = 7.00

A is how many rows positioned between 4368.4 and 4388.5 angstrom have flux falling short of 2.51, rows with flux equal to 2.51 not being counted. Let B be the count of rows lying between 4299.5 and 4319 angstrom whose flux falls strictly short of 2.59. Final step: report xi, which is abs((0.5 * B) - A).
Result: 2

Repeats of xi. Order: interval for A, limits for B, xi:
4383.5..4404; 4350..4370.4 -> 4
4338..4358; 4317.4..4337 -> 5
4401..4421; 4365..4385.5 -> 2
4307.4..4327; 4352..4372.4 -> 1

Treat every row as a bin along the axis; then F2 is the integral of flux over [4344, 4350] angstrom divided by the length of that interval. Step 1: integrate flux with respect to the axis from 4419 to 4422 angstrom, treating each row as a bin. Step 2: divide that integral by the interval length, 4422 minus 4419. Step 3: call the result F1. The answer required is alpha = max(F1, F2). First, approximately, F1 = 2.58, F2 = 2.2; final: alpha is 2.58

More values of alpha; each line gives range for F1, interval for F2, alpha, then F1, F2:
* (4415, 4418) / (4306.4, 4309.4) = 2.53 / 2.51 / 2.5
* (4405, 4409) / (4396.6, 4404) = 2.66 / 2.58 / 2.7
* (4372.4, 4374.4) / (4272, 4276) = 2.69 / 2.69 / 2.4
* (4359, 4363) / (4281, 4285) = 2.69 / 2.69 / 2.2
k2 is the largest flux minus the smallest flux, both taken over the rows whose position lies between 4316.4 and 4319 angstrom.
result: 0.12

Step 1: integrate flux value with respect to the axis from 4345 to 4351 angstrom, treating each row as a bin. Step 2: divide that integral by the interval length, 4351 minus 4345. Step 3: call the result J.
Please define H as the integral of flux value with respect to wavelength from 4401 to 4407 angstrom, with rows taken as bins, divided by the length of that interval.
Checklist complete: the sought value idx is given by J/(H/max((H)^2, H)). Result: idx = 6.4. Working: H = 2.77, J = 2.3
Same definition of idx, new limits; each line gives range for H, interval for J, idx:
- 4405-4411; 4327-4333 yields 6.6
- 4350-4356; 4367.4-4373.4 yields 5.5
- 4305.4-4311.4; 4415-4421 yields 6.5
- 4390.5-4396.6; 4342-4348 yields 6.0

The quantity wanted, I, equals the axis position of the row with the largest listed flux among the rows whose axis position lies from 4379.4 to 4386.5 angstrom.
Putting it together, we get 4381.95 angstrom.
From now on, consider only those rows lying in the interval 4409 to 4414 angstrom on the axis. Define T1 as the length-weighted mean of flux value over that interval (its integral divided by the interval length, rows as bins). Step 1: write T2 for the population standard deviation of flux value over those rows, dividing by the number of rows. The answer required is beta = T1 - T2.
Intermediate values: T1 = 2.36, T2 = 0.18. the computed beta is 2.2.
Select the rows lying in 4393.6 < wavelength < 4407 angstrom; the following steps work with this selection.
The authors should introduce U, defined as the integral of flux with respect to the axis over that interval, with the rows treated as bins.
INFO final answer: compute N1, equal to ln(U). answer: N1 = 3.57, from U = 35.6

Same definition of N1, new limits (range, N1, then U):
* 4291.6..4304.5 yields 3.47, 32.1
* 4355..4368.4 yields 3.54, 34.6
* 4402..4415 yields 3.50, 33.2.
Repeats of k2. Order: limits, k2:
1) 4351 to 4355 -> 0.11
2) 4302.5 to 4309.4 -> 0.13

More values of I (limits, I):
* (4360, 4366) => 4360.82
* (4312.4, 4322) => 4321.83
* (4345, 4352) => 4348.78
